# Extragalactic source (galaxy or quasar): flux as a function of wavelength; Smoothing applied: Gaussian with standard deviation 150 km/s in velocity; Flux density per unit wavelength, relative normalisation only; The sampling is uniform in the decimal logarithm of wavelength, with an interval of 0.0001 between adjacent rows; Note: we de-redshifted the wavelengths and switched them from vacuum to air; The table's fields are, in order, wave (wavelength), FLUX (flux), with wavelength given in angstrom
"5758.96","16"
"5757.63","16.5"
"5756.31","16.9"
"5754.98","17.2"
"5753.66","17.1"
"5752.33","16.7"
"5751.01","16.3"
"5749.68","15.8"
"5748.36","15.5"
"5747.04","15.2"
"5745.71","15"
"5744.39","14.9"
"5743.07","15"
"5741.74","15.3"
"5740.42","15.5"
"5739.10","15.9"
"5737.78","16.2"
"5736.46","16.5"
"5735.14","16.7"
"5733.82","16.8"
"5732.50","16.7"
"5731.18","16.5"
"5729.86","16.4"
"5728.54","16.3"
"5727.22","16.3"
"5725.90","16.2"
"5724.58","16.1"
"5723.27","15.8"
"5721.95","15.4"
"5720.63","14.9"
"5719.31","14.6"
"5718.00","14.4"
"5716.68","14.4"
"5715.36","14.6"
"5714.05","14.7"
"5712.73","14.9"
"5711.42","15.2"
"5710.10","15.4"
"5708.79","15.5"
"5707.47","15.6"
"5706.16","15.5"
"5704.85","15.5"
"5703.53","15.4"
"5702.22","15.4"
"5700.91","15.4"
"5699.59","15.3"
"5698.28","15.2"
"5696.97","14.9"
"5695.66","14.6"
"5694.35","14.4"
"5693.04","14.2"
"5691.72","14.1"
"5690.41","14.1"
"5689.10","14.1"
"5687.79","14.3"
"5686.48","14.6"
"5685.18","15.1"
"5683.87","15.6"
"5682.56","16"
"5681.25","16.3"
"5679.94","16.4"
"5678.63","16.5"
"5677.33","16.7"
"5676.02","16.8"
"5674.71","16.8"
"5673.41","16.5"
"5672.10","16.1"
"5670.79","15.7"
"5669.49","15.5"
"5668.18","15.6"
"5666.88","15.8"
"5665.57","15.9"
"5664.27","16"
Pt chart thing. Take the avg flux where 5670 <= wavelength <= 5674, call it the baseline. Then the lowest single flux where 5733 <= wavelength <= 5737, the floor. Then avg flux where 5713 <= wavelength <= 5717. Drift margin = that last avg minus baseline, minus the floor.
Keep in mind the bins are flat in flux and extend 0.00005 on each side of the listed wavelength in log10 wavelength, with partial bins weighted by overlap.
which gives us -18.0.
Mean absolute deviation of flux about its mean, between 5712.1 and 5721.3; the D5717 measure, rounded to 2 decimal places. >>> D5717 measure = 0.16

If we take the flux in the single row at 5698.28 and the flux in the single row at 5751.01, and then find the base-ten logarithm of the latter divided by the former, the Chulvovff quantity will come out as 0.030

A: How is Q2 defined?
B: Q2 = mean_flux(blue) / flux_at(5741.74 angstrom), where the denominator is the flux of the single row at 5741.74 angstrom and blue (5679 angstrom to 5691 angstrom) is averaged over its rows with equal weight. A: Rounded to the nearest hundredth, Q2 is 0.99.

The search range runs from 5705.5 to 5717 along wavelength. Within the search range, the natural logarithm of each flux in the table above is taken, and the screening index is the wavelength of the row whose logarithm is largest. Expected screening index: 5707.47 angstrom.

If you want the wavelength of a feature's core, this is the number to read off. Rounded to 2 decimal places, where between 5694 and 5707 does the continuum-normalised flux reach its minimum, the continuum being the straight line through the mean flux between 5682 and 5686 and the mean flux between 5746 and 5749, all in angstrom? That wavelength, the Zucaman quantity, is 5694.35 angstrom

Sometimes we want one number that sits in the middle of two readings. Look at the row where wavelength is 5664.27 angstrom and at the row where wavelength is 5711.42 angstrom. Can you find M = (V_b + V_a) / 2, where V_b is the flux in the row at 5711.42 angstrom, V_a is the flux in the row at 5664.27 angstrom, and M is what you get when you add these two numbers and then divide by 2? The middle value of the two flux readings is 15.6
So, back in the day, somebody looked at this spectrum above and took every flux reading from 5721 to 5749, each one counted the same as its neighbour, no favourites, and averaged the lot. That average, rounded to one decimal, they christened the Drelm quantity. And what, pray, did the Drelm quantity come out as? 15.9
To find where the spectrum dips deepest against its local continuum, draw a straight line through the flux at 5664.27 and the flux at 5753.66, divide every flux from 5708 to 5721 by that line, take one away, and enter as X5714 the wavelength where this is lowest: 5718.00 angstrom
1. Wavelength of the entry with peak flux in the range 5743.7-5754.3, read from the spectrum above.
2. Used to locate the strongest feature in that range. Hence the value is 5753.66 angstrom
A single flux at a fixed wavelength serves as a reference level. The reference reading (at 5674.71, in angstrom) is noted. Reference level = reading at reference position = 16.8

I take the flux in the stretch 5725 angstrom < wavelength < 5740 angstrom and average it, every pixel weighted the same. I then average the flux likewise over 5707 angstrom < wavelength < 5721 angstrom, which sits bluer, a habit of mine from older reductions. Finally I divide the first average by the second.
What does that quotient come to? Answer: 1.10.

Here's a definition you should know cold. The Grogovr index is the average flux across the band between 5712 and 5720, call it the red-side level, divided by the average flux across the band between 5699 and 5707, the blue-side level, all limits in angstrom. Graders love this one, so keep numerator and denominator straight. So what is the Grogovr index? 0.95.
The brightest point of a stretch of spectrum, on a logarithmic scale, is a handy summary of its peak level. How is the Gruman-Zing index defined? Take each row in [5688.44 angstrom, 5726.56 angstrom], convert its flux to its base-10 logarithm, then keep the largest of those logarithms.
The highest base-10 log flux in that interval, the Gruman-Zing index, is 1.21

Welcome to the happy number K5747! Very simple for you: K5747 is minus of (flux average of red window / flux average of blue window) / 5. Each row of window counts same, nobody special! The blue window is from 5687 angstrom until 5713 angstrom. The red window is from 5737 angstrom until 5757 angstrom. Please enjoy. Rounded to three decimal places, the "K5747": -0.213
